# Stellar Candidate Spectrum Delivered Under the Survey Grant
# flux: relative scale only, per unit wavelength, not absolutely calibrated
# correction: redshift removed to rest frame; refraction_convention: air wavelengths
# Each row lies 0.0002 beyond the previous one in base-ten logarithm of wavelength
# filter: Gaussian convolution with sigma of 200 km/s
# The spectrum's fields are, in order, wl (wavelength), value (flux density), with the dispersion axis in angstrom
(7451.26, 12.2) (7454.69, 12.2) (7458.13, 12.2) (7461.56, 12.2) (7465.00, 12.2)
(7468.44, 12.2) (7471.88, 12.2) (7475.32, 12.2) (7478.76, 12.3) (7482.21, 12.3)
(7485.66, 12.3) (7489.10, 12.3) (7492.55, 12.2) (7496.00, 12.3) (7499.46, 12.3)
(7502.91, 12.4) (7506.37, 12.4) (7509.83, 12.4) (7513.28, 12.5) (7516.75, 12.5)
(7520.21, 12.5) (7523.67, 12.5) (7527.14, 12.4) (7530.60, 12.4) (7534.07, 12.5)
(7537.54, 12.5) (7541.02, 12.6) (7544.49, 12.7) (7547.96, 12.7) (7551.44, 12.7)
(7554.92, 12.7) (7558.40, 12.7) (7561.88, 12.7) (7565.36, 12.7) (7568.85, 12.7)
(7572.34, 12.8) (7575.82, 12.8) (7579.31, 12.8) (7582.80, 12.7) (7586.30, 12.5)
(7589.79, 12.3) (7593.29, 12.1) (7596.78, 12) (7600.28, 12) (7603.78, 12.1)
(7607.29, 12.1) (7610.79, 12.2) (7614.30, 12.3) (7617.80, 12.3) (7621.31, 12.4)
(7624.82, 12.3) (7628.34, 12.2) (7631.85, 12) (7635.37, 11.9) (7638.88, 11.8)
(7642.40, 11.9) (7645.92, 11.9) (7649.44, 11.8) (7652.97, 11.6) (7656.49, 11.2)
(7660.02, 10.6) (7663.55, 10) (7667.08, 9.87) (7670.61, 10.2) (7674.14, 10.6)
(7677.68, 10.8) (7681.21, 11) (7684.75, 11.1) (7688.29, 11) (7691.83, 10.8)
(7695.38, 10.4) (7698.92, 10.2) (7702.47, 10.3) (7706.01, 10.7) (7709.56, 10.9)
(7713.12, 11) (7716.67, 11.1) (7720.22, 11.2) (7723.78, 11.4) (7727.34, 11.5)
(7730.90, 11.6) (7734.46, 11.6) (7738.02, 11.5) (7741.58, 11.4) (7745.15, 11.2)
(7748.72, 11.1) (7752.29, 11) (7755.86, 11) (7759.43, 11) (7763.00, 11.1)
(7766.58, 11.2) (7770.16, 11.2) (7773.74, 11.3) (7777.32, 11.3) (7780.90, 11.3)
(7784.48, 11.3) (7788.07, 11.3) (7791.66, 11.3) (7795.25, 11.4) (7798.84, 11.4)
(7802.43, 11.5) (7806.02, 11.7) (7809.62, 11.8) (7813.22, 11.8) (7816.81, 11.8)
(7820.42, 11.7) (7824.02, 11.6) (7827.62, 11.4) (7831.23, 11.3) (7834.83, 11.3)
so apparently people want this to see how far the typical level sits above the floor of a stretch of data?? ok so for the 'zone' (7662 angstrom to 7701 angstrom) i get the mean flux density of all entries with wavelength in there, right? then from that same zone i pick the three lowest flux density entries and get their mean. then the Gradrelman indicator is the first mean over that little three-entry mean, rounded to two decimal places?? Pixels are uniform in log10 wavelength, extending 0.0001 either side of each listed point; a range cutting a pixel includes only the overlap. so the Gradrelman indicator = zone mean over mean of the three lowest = 1.05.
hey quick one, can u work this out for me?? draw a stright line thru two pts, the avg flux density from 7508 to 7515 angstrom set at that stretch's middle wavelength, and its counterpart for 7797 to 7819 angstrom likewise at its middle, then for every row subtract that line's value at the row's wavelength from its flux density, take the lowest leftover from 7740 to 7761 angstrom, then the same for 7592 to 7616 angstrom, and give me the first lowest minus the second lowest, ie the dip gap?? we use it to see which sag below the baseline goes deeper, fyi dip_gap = -0.6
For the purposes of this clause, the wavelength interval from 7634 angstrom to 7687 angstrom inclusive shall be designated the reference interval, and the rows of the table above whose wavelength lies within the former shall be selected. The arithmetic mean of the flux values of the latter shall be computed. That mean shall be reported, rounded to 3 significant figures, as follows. 11.1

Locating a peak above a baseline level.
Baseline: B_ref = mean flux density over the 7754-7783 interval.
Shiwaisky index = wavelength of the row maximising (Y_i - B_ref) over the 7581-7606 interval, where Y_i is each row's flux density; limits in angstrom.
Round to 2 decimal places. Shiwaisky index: 7582.80 angstrom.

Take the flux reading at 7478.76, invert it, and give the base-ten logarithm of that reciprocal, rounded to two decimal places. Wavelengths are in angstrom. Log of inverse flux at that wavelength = -1.09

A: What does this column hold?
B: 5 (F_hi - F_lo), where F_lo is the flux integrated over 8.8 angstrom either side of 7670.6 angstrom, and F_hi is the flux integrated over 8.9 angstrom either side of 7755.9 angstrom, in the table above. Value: 77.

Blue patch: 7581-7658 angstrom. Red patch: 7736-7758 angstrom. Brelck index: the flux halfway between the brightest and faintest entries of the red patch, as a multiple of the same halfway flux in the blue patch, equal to 0.94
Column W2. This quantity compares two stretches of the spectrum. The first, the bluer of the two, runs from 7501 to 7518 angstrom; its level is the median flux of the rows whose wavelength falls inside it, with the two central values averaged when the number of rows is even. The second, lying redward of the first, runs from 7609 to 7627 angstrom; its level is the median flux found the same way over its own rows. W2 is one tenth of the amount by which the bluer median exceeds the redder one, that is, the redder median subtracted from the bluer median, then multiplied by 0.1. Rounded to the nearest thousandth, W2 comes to 0.010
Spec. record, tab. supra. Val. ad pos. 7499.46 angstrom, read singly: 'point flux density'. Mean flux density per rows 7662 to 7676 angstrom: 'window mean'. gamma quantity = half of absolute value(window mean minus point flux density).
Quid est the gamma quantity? 1.1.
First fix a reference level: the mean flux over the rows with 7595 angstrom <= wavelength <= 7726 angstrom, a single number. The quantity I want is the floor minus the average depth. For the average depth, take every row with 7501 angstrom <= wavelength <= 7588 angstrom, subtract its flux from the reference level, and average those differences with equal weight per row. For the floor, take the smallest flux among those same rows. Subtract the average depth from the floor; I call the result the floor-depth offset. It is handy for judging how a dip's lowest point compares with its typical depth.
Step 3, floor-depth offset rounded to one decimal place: 13.7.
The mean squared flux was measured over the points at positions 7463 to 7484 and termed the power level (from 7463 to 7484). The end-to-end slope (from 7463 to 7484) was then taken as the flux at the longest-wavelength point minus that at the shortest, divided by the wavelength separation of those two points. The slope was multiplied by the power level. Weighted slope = 1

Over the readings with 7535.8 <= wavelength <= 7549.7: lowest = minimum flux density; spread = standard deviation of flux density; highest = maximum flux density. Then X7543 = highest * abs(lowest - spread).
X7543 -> 158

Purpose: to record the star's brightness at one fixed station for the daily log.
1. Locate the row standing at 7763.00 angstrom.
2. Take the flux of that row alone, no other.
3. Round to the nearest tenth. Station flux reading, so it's 11.1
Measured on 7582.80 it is 12.7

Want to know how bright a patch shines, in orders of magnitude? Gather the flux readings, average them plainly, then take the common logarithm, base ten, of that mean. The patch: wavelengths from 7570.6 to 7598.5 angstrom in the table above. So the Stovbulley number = 1.097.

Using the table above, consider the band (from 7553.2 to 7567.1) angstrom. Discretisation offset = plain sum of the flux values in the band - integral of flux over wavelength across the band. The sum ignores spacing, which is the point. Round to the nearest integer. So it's -126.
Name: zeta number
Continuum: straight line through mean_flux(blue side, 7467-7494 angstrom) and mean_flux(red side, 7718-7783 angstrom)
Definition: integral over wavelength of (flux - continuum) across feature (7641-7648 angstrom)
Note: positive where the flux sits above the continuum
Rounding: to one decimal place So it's 1.7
